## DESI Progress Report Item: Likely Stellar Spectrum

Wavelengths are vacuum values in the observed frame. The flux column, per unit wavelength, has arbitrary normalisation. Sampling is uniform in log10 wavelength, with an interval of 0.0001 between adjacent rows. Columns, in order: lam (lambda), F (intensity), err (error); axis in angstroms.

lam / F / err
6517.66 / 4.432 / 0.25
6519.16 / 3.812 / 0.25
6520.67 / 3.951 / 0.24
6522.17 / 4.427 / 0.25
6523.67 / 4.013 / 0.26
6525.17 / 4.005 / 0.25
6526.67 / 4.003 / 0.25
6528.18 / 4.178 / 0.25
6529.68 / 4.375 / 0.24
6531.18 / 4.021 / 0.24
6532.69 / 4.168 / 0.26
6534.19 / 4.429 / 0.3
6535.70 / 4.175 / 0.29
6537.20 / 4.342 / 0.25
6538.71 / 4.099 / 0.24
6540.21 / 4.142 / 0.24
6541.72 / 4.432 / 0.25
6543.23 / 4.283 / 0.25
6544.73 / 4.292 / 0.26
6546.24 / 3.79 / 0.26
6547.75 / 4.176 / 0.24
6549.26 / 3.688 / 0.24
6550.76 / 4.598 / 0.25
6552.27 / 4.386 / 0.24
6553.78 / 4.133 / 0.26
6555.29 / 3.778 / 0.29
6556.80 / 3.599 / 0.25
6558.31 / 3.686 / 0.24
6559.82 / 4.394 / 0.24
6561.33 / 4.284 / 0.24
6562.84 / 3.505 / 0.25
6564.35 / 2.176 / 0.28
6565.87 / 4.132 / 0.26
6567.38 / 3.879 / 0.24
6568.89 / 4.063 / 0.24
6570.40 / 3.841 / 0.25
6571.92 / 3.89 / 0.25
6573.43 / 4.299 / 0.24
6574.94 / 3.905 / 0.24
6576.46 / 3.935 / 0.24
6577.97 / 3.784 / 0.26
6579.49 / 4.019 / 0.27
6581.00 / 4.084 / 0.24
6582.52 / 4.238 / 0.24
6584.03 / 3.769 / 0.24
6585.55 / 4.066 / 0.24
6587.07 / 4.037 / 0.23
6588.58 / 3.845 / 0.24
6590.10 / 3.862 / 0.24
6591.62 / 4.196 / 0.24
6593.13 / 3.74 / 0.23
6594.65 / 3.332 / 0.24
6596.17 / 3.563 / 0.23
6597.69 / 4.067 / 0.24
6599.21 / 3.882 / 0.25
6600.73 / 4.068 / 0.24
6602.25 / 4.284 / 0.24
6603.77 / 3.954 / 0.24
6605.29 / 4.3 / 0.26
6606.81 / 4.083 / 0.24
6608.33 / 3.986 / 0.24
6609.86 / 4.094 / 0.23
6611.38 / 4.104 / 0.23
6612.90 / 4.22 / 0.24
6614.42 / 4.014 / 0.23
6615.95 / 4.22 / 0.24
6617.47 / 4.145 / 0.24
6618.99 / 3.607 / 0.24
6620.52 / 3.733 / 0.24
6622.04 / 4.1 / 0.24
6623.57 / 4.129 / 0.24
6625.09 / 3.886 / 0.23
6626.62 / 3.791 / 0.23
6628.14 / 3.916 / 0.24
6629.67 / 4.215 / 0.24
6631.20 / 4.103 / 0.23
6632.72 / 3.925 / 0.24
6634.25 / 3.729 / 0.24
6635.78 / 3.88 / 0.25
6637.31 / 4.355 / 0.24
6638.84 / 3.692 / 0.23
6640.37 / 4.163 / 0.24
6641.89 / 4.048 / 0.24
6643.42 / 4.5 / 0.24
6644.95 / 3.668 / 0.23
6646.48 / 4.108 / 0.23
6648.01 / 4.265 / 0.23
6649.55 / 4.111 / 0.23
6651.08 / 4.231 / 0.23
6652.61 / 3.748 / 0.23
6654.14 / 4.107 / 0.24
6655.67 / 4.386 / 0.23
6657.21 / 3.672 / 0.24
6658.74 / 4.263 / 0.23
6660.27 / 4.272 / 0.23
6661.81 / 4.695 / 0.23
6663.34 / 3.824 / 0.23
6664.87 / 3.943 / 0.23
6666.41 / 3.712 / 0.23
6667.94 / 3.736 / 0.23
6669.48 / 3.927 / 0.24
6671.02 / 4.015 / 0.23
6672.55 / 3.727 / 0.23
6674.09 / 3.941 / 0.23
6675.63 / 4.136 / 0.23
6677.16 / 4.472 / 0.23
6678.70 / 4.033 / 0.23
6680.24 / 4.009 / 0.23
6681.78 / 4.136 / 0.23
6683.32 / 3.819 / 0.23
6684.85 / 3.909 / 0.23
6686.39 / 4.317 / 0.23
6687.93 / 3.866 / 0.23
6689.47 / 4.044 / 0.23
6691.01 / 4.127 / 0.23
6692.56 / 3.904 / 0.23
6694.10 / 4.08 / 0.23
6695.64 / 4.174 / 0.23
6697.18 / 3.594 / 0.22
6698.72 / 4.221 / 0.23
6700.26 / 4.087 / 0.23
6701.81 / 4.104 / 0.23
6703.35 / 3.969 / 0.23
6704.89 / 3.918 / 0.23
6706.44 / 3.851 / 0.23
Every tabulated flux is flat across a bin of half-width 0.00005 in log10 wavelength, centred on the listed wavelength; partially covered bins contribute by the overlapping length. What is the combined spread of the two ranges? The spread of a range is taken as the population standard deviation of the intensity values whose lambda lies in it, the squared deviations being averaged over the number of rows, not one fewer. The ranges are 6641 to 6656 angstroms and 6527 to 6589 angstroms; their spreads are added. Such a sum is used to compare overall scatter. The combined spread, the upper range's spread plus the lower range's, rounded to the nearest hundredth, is 0.63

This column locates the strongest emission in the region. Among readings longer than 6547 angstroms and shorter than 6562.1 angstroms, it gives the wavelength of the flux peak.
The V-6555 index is 6550.76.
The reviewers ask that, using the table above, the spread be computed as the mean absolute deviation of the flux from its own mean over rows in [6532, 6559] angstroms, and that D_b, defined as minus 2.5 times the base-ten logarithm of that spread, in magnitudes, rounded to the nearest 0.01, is 1.58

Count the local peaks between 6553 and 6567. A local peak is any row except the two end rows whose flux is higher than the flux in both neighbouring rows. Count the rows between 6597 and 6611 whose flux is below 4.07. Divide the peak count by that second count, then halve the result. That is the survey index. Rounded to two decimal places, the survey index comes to 0.10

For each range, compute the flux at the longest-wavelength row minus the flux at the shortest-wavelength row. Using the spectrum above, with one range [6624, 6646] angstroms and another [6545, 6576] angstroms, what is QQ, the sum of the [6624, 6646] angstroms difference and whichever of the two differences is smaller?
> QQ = -0.44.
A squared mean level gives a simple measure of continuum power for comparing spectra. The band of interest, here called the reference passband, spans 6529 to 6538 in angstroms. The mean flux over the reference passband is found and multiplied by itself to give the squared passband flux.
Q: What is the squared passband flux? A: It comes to 18.1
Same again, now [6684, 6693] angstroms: 16.2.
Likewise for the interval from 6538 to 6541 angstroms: 17.0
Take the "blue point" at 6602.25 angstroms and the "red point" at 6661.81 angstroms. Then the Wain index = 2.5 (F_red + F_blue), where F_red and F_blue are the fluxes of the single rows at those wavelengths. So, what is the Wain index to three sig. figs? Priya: 22.4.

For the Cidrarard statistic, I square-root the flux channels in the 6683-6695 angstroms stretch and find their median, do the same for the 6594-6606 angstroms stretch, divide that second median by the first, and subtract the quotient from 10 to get 9.00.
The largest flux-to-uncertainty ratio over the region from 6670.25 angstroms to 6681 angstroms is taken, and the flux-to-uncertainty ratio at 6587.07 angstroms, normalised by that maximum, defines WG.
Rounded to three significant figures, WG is 0.903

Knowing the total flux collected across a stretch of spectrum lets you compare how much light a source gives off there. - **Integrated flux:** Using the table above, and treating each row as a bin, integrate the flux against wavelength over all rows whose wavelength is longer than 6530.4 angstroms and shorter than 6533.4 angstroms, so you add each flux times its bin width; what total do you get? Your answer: 12.3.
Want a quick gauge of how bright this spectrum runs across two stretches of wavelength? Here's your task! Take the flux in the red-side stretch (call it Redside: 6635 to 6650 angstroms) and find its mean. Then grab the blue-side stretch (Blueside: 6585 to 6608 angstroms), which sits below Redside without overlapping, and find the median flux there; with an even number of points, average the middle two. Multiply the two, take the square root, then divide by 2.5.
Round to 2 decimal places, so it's 1.62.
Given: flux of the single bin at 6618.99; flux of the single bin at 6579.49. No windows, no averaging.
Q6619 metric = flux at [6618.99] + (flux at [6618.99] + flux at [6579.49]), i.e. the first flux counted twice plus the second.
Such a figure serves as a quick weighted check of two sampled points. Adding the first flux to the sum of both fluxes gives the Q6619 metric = 11.2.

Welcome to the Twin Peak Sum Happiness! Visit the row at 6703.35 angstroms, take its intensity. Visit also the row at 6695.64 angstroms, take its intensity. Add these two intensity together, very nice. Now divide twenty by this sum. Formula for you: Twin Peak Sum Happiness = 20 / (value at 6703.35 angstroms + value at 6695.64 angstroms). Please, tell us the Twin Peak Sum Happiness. 2.46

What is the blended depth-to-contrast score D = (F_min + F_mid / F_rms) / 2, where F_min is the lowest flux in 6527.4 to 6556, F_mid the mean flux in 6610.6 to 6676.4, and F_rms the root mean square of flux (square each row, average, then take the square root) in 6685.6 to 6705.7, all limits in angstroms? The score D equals 2.34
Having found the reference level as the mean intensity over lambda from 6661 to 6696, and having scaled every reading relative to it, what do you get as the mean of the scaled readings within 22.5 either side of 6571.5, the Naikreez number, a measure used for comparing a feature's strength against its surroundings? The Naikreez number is 0.98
